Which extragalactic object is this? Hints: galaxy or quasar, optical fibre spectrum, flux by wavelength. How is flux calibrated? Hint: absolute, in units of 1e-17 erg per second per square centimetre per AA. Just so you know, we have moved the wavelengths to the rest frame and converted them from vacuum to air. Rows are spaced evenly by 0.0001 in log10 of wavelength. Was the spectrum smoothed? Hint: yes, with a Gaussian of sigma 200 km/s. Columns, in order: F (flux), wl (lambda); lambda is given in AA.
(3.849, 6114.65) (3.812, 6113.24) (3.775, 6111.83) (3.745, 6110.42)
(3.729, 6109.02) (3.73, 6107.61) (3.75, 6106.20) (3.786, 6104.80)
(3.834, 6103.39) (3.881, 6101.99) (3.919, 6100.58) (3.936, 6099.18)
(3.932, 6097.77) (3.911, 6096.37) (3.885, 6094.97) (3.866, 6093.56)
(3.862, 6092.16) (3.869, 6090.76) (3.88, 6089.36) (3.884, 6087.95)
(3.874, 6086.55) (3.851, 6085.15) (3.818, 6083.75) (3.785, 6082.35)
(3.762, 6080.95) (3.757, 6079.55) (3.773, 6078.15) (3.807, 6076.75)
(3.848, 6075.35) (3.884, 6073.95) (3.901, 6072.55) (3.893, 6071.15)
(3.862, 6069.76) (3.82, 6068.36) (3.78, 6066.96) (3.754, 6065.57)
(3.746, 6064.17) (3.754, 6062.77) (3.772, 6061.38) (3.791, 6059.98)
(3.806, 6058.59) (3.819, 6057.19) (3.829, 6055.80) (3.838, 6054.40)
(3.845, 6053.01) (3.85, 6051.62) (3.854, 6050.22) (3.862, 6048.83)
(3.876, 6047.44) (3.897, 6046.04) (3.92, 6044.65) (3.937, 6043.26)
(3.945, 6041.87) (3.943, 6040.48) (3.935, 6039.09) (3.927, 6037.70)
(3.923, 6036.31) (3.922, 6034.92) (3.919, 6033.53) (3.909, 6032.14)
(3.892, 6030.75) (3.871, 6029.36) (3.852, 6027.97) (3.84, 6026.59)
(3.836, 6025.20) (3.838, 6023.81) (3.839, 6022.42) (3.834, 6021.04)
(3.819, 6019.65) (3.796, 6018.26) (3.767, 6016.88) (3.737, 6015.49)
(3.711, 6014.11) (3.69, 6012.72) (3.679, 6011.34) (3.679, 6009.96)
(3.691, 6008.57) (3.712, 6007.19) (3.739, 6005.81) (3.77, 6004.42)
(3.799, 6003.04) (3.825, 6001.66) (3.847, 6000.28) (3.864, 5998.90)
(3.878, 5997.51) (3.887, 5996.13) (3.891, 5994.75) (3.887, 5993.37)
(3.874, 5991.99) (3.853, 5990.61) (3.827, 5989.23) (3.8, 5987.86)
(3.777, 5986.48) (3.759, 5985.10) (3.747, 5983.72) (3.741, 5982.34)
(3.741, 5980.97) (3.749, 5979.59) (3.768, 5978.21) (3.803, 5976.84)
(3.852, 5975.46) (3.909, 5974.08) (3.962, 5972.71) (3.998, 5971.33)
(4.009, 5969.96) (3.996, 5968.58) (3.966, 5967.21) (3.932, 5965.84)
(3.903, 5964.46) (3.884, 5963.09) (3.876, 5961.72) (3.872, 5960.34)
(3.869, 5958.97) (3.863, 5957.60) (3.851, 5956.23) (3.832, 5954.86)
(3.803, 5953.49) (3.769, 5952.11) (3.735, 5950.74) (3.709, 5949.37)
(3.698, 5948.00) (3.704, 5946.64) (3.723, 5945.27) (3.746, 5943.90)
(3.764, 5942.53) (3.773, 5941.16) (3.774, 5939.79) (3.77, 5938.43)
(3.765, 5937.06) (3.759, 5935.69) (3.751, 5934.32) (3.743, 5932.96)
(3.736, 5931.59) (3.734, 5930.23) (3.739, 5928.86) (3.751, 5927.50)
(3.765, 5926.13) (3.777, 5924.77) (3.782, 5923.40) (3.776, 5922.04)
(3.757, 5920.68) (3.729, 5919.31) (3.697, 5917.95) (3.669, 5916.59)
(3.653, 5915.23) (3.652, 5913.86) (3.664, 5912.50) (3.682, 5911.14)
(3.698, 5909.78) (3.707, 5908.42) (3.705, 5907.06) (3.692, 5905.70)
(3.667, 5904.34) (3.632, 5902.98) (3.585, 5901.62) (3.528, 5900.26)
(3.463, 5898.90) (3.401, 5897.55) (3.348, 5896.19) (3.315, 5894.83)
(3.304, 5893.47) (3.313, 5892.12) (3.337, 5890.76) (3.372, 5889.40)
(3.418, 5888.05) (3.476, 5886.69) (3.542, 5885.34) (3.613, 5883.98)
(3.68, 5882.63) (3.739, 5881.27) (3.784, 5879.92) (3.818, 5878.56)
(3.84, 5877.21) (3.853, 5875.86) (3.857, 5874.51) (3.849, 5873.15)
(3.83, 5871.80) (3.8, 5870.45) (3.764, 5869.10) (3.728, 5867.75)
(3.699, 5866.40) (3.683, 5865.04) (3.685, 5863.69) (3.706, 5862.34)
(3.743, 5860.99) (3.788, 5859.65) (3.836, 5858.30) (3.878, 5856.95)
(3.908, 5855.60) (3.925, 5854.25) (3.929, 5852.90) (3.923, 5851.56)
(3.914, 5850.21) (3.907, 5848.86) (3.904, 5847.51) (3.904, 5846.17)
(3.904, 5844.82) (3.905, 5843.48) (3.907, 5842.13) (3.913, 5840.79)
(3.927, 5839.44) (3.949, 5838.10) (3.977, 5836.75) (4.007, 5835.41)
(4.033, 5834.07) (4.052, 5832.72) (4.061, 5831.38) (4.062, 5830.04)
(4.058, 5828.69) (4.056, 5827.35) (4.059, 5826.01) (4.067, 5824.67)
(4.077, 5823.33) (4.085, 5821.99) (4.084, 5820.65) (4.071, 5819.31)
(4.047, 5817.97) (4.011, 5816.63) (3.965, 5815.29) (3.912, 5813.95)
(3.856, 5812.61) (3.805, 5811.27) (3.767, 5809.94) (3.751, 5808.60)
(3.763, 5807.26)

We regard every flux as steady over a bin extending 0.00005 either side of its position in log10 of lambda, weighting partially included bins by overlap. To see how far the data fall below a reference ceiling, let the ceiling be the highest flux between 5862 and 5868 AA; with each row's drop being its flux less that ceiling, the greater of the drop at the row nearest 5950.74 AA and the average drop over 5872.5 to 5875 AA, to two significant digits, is 0.12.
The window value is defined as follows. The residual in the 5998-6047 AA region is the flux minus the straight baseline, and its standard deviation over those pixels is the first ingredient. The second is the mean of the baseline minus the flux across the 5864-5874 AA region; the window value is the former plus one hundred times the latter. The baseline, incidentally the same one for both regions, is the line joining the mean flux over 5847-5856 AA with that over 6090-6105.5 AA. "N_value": 15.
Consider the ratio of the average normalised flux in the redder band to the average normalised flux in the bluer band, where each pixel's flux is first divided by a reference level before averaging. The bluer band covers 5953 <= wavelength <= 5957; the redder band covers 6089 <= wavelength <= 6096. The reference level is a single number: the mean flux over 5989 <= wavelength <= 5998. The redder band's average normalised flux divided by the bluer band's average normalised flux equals 1.01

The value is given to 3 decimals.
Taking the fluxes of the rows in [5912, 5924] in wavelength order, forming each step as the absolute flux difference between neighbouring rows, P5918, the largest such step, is 0.032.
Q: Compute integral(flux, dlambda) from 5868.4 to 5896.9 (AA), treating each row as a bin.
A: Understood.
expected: 103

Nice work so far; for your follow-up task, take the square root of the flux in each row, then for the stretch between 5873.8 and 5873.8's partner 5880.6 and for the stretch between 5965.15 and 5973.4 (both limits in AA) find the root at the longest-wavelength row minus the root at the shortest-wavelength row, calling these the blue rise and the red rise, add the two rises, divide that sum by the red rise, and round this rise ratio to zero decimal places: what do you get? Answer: -1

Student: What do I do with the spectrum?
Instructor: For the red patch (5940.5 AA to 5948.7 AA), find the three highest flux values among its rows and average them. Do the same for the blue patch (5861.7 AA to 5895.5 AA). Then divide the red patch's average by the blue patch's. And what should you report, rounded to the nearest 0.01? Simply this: 0.98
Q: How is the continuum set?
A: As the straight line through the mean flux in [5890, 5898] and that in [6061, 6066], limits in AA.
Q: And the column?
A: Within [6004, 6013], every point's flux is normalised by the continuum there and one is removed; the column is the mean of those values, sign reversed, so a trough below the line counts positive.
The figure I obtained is -0.02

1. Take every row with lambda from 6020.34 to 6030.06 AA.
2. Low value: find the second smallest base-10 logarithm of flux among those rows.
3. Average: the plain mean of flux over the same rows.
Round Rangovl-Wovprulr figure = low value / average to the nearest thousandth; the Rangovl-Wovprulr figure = 0.152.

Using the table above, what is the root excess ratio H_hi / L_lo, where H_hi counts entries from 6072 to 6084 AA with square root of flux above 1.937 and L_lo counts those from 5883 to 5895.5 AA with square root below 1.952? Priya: 1.00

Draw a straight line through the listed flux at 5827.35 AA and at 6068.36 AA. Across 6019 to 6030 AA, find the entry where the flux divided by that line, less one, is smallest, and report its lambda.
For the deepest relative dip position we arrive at 6019.65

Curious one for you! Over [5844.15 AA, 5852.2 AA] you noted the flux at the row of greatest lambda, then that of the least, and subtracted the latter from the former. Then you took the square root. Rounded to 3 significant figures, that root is 0.138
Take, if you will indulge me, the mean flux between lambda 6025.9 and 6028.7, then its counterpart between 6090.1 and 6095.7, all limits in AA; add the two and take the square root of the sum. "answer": 2.78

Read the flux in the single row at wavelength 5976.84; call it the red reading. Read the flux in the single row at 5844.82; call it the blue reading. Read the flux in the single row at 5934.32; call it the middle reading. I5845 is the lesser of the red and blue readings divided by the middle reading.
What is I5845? 1.01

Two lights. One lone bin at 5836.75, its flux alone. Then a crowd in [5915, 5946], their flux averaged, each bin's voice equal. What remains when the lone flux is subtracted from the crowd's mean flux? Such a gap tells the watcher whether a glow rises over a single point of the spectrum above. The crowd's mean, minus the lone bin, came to -0.23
